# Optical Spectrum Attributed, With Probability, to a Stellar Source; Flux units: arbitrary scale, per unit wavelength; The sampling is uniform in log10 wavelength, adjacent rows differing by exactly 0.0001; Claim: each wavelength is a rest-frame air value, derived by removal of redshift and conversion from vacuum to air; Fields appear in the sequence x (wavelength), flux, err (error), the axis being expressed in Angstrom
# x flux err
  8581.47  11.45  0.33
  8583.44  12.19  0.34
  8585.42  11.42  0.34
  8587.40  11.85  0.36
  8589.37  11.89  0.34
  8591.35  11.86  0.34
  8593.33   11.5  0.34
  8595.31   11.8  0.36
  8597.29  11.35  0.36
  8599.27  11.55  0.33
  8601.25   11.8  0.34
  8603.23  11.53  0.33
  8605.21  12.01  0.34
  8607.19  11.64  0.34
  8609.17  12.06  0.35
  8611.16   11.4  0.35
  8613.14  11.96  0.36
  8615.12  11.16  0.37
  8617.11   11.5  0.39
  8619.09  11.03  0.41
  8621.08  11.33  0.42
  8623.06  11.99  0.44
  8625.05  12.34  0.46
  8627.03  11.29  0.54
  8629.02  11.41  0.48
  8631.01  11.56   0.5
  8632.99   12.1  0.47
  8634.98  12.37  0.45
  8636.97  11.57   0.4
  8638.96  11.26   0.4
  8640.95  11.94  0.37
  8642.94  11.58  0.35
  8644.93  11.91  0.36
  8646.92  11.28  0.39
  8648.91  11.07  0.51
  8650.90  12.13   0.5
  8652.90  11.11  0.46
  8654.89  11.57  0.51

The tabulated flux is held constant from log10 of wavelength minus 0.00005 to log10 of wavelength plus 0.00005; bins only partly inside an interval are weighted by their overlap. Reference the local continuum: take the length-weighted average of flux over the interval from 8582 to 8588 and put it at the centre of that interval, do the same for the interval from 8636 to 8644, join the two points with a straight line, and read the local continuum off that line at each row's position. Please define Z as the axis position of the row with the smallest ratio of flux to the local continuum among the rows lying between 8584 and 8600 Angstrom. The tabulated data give 8597.29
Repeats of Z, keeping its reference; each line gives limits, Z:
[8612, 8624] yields 8619.09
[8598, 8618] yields 8615.12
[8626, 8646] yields 8627.03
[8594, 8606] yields 8597.29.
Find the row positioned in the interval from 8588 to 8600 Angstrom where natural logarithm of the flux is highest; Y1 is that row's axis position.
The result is 8589.37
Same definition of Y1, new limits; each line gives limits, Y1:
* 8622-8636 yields 8634.98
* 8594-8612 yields 8609.17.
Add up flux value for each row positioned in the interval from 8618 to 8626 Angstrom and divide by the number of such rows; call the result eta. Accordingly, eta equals 11.67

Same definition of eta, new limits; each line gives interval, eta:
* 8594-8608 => 11.67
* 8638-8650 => 11.51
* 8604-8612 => 11.78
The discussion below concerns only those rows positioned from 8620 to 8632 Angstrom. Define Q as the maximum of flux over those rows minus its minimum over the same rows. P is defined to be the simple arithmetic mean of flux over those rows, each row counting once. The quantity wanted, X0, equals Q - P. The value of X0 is -10.6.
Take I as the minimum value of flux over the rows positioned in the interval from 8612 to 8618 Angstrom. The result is 11.16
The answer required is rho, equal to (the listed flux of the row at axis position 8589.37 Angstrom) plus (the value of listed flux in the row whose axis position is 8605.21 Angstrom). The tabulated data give 23.9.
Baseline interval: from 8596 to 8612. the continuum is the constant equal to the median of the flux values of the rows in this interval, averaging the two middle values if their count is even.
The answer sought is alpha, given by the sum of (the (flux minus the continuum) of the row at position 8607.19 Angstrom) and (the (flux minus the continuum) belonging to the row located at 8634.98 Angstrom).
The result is 0.8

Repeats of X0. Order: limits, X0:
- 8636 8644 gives -10.9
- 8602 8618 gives -10.8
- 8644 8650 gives -10.6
